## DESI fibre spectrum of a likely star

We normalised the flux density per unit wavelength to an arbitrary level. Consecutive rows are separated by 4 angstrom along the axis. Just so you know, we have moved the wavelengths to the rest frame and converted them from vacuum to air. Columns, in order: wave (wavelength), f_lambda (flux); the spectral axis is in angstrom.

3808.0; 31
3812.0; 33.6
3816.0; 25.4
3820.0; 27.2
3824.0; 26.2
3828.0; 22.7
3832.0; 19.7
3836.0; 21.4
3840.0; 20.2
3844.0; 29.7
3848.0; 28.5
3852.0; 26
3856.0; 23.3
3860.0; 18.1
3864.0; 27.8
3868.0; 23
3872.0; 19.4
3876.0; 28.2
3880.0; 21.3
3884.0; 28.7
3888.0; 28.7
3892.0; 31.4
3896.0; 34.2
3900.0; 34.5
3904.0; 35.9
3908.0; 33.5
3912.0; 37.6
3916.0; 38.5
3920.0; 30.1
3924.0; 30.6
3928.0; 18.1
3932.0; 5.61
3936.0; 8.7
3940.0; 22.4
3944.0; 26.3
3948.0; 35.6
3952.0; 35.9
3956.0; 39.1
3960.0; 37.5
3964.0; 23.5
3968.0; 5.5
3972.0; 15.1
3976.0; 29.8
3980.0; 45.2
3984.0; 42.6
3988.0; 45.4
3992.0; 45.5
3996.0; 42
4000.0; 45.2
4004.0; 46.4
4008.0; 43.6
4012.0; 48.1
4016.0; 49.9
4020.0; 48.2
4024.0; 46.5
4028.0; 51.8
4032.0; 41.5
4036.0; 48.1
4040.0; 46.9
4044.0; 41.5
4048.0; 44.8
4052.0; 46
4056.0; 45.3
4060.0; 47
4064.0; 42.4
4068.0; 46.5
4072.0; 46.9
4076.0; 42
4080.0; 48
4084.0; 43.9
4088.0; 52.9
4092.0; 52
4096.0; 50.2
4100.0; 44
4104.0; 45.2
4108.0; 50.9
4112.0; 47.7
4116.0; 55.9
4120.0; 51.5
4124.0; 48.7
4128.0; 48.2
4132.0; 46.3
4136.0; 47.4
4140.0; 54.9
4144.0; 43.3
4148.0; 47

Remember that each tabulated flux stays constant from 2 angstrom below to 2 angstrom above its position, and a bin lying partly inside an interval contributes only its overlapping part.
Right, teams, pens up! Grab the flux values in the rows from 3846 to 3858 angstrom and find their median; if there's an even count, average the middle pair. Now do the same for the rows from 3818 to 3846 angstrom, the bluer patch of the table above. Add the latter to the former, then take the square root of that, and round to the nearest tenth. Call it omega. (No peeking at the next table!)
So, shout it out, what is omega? 7.0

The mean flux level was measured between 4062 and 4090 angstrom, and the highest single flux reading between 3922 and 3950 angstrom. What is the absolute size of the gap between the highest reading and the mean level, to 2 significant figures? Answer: 10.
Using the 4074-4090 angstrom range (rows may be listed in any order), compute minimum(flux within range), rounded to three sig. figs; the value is 42.0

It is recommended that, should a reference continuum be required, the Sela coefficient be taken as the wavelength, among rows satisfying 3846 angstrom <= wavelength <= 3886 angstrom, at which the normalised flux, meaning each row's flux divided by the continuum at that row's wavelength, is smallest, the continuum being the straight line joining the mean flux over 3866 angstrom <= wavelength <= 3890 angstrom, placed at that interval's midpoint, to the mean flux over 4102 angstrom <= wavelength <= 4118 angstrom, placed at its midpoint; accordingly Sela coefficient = 3860.0 angstrom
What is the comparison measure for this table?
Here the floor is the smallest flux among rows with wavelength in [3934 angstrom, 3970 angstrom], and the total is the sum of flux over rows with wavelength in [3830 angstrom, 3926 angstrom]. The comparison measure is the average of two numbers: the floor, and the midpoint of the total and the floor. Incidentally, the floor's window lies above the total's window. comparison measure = 172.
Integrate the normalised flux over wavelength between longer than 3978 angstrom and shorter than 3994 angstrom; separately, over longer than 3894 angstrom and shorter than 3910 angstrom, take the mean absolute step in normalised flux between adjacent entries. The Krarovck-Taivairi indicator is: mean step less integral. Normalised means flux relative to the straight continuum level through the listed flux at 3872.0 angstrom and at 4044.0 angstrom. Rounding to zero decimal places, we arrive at -21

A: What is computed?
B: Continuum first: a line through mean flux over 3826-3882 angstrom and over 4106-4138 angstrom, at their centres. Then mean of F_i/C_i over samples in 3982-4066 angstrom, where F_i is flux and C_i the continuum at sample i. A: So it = 1.14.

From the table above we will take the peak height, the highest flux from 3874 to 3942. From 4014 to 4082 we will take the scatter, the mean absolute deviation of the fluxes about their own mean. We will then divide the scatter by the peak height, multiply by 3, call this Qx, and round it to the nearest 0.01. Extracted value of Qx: 0.17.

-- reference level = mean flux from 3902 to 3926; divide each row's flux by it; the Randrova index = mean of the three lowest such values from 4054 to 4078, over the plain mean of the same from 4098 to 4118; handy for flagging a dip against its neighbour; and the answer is 0.89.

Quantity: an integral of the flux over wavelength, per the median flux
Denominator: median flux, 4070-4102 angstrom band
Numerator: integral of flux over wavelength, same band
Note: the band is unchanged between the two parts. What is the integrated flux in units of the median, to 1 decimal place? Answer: 32.0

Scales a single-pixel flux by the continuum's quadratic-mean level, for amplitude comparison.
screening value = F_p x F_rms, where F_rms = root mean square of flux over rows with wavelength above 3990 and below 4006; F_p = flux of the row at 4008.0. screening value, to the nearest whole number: 1954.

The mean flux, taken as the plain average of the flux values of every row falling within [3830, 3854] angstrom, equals 24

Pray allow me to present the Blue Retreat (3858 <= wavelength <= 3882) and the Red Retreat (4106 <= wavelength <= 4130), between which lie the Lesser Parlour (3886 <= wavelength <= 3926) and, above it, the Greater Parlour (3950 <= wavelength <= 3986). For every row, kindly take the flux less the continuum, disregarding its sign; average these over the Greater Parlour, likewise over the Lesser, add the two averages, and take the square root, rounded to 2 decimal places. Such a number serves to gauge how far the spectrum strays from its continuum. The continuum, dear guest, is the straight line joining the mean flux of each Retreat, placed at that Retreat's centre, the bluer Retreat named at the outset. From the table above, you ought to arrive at 4.13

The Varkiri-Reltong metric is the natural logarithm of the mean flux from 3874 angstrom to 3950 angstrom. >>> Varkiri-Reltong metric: 3.3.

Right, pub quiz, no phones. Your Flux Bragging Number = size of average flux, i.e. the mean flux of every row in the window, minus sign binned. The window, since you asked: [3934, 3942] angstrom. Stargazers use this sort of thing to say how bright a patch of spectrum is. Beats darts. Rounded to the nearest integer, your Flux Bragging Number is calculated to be 16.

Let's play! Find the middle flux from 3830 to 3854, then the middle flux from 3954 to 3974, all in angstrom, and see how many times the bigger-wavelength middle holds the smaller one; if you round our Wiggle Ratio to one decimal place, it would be 1.0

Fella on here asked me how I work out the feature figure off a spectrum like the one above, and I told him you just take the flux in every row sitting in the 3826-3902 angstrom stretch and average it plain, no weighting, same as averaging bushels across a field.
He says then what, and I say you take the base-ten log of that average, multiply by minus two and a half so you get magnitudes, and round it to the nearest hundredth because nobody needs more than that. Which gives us -3.52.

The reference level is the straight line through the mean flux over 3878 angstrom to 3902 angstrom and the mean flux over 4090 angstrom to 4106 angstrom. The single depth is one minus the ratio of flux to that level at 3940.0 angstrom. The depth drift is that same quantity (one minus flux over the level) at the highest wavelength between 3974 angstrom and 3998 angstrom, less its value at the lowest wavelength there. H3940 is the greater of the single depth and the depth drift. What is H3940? 0.3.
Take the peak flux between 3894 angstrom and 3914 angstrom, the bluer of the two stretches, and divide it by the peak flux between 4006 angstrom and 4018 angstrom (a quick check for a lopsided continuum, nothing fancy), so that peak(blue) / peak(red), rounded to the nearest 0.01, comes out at 0.75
